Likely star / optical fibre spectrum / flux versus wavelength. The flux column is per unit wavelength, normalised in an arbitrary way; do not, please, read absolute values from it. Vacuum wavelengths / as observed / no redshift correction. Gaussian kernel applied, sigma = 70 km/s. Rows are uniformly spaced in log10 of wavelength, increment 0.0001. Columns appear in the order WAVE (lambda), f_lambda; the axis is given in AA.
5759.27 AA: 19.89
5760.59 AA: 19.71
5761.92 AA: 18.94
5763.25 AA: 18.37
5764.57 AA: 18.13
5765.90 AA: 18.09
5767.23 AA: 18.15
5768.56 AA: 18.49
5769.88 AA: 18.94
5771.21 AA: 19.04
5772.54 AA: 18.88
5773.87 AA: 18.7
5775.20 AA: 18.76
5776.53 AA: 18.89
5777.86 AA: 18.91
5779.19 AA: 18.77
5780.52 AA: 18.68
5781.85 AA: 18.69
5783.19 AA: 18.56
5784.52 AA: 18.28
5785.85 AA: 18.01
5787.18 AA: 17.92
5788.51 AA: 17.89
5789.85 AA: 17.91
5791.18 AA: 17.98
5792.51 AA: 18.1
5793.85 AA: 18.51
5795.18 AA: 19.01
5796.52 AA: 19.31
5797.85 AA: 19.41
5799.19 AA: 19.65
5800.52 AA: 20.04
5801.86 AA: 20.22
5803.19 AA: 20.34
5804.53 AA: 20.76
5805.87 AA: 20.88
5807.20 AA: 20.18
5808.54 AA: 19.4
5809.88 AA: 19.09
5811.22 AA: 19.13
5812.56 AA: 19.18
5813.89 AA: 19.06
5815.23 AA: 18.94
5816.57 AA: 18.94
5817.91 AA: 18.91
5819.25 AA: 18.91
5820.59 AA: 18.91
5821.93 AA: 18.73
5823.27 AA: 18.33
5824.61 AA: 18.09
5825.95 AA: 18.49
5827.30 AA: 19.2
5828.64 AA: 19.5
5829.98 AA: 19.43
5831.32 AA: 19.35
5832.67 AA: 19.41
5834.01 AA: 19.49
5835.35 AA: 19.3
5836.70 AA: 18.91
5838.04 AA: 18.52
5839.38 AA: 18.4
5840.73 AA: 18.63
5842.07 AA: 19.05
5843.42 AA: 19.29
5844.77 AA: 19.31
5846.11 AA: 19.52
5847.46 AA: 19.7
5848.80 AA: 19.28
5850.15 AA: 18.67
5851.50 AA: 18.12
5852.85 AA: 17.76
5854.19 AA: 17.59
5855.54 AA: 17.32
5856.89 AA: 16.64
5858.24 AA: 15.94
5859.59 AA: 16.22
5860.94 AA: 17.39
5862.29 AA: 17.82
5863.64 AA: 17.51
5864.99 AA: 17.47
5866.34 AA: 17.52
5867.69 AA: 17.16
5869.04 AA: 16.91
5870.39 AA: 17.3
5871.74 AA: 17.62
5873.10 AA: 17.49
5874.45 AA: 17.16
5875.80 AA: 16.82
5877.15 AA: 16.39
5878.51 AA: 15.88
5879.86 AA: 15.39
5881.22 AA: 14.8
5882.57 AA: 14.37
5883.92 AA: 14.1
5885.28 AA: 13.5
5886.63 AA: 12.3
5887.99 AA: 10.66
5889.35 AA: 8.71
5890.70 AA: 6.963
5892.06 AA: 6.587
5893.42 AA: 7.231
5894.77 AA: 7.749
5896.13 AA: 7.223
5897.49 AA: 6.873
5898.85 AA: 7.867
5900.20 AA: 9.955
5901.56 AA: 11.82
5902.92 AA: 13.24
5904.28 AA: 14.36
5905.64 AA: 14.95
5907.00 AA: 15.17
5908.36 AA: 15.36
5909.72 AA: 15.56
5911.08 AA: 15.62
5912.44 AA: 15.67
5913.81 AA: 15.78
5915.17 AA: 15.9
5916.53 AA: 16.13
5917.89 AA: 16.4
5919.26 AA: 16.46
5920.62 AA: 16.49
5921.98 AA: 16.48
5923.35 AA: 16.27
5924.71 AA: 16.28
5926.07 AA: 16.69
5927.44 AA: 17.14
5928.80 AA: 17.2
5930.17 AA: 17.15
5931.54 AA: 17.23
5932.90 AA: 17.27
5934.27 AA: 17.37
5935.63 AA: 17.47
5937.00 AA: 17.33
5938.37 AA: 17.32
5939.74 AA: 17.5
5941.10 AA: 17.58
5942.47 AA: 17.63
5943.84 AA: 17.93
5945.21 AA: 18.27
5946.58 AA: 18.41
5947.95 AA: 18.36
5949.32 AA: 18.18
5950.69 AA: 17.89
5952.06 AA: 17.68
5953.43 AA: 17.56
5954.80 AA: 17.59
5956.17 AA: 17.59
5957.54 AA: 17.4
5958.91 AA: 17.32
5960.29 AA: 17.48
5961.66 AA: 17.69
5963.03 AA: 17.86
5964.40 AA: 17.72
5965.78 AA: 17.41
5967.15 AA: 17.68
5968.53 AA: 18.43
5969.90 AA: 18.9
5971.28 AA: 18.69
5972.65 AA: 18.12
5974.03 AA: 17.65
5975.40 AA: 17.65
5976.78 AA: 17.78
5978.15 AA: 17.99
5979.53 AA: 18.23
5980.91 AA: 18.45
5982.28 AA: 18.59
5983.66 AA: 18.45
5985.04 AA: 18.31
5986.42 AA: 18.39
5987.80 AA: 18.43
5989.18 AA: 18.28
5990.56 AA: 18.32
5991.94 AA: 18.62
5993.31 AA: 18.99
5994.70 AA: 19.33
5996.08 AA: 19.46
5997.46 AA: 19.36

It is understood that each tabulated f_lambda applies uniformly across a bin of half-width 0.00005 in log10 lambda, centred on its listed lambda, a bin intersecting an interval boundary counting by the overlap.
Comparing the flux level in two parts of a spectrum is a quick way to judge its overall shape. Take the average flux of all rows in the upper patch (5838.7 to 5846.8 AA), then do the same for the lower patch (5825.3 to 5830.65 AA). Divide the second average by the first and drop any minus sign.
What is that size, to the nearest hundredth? 1.01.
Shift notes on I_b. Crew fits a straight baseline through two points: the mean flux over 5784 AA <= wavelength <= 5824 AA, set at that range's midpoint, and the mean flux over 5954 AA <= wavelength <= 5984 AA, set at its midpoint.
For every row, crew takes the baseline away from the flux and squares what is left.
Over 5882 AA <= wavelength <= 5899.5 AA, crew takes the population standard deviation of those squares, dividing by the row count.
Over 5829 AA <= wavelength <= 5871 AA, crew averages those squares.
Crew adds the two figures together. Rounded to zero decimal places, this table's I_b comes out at 48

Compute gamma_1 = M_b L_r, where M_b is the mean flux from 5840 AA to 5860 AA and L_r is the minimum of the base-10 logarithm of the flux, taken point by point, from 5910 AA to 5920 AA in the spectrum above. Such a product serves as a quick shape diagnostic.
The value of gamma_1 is 22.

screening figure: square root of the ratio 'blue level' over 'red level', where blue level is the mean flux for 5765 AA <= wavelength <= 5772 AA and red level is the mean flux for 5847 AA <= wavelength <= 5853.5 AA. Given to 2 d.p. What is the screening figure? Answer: 1.00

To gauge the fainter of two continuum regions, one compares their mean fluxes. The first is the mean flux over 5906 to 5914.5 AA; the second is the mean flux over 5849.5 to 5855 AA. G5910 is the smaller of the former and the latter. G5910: 15.5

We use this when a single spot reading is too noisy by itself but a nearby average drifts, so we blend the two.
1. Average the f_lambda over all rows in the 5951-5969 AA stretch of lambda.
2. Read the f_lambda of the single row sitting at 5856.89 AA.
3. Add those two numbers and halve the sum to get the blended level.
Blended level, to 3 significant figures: 17.1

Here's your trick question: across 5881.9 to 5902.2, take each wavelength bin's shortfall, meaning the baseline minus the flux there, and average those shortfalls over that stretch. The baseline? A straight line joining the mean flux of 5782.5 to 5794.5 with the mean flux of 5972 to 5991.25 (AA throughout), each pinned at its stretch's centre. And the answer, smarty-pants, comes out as 8.4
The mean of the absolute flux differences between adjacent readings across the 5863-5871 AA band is 0.22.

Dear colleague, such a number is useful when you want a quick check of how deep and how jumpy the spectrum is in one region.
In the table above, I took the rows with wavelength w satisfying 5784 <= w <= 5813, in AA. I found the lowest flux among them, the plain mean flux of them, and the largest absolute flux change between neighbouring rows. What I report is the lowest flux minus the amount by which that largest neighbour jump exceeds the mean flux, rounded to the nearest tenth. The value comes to 36.3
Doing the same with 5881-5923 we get 17.2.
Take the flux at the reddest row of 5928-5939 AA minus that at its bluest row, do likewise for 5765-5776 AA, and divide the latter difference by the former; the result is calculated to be 6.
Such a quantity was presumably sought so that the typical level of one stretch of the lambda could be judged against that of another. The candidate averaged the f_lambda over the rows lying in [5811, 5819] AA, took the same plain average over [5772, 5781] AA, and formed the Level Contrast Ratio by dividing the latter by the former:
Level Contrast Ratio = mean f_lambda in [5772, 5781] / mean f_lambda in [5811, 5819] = 0.99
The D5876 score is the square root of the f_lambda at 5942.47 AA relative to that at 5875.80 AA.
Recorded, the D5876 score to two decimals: 1.02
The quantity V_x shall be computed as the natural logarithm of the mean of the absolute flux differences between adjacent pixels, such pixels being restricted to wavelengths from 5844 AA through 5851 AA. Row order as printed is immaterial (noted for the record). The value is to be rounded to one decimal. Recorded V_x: -1.0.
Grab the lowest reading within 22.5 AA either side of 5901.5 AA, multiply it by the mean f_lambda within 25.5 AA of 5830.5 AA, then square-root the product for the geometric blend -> 11.2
